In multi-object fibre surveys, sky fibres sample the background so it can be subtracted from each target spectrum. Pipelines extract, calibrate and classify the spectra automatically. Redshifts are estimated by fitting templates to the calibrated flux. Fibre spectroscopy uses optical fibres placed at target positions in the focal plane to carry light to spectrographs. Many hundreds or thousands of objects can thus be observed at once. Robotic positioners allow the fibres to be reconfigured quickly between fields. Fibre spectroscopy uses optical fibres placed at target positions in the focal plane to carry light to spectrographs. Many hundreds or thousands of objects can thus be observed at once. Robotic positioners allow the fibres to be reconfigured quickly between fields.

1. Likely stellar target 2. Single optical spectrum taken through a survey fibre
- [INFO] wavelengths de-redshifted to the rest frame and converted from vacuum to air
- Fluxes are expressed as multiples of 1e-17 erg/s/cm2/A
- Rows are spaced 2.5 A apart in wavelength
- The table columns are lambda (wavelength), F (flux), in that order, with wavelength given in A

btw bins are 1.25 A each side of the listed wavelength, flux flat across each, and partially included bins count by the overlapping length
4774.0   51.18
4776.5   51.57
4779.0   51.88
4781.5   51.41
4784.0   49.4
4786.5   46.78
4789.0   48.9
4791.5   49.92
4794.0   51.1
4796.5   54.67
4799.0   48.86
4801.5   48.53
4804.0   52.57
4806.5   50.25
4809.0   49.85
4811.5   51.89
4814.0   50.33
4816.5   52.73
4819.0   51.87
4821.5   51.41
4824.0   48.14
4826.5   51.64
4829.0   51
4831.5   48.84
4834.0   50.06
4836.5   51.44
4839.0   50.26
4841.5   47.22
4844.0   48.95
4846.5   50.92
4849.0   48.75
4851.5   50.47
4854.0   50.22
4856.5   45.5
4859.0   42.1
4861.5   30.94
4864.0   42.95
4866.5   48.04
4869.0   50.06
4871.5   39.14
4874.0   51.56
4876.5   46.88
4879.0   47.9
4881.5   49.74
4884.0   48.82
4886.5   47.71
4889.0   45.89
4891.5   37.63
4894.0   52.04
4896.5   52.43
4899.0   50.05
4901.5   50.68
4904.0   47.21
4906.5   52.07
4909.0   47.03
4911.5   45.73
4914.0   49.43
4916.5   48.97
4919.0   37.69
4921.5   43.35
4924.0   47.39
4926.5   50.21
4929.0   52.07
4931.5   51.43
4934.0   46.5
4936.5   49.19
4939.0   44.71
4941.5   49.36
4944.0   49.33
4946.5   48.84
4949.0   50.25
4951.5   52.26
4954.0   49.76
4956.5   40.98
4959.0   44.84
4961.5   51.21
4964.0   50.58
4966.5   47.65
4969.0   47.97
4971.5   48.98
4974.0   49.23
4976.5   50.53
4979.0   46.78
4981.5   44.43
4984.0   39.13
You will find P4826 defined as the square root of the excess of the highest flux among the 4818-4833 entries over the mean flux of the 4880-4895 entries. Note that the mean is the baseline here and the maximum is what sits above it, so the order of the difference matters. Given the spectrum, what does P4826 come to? 2.2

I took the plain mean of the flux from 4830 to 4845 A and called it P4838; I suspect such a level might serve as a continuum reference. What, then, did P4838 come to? 49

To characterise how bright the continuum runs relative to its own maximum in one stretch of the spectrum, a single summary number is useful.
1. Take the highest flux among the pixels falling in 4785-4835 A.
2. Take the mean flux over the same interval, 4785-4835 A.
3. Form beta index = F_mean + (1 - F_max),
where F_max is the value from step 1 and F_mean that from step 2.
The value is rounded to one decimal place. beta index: -3.2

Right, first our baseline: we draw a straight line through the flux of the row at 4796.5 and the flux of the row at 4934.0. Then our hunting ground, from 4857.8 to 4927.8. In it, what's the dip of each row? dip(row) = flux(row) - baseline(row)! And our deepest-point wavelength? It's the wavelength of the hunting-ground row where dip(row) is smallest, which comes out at 4861.5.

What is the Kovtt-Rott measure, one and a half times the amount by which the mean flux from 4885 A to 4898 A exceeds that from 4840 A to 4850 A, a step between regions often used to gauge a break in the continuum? -2.7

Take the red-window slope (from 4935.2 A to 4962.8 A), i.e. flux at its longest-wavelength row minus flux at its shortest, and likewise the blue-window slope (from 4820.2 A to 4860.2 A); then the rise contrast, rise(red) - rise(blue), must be 11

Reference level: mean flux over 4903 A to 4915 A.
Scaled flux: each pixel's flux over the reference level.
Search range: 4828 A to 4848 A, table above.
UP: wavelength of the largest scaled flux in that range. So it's 4836.5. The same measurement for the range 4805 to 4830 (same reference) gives 4816.5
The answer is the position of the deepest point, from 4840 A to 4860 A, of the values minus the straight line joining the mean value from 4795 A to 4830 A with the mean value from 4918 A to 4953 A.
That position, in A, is 4859.0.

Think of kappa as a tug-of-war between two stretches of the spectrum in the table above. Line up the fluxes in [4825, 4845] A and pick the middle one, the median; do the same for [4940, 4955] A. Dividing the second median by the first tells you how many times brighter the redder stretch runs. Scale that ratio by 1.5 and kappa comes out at 1.48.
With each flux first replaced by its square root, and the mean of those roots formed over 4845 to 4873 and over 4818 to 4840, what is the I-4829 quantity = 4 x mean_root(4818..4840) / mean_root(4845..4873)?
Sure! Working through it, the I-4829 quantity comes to 4.23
